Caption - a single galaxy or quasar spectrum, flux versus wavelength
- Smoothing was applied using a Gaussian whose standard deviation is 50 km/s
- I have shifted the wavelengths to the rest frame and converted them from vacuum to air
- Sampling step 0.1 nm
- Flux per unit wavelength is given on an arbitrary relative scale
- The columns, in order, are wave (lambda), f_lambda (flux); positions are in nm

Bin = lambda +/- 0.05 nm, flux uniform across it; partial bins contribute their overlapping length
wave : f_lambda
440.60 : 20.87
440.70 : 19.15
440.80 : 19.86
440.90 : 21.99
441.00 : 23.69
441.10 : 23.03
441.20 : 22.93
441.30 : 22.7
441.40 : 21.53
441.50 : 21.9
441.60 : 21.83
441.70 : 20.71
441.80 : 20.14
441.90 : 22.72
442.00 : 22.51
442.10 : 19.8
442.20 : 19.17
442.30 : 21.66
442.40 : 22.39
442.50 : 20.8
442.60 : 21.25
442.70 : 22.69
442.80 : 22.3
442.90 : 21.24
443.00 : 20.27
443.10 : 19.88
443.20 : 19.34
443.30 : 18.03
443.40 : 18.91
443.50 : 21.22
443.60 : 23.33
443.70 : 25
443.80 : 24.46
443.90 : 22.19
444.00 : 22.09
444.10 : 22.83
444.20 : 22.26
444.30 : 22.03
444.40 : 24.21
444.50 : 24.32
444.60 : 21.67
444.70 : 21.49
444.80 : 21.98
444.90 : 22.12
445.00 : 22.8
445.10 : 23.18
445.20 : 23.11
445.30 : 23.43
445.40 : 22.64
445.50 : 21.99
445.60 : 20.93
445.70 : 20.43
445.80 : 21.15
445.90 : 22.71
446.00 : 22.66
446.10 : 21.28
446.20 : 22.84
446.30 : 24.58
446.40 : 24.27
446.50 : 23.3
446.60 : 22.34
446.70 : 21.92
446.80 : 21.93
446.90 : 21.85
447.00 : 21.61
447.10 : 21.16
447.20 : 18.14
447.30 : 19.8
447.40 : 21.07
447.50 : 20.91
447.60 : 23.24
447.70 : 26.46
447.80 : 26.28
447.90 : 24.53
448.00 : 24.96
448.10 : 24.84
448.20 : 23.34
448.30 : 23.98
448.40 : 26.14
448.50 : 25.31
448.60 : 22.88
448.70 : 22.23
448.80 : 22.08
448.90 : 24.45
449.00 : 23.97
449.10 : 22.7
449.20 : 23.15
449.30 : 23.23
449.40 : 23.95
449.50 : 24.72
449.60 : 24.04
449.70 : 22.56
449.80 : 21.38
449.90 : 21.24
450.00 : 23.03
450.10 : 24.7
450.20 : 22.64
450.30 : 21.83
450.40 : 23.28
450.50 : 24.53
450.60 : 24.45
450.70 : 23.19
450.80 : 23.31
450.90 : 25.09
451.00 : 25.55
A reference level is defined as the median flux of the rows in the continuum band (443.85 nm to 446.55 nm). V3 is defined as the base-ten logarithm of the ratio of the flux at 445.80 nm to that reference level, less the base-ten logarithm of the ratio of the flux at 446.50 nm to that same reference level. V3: -0.04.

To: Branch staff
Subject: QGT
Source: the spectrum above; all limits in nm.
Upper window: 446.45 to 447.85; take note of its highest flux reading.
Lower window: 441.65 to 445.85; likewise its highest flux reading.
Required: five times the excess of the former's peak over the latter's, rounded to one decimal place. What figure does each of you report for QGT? 7.3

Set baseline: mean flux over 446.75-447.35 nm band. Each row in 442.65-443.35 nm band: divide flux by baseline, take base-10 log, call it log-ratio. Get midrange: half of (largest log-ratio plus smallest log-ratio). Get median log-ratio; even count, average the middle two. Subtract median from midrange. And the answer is -0.001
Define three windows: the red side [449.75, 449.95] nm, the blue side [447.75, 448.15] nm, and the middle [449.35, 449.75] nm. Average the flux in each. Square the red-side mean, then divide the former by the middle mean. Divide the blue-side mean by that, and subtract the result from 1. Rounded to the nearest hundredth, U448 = -0.32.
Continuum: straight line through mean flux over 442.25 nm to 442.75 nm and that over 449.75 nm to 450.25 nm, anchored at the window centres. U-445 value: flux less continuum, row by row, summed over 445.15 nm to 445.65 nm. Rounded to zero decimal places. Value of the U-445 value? 2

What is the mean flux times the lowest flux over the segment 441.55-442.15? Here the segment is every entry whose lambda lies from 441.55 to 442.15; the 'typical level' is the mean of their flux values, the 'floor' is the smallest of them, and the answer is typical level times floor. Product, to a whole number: 421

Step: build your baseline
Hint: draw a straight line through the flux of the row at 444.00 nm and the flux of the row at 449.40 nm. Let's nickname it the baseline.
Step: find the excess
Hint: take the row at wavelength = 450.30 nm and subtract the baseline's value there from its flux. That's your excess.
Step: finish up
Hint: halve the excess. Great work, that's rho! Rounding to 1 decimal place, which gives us -1.2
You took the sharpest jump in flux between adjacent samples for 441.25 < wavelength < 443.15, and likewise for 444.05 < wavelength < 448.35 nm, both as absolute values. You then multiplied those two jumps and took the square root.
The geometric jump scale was 3.0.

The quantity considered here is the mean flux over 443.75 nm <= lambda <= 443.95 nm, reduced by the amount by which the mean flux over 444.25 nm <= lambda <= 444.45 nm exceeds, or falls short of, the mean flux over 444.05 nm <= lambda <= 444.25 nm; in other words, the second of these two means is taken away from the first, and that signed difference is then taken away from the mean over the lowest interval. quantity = 23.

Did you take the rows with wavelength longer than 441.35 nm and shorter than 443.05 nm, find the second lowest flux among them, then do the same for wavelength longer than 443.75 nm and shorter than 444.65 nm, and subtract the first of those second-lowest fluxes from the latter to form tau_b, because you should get 2.2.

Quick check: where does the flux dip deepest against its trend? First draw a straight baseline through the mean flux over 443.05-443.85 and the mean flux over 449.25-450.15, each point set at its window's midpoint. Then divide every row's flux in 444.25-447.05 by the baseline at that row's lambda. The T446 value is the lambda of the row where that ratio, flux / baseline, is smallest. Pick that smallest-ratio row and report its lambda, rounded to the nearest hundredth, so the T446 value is 445.70 nm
